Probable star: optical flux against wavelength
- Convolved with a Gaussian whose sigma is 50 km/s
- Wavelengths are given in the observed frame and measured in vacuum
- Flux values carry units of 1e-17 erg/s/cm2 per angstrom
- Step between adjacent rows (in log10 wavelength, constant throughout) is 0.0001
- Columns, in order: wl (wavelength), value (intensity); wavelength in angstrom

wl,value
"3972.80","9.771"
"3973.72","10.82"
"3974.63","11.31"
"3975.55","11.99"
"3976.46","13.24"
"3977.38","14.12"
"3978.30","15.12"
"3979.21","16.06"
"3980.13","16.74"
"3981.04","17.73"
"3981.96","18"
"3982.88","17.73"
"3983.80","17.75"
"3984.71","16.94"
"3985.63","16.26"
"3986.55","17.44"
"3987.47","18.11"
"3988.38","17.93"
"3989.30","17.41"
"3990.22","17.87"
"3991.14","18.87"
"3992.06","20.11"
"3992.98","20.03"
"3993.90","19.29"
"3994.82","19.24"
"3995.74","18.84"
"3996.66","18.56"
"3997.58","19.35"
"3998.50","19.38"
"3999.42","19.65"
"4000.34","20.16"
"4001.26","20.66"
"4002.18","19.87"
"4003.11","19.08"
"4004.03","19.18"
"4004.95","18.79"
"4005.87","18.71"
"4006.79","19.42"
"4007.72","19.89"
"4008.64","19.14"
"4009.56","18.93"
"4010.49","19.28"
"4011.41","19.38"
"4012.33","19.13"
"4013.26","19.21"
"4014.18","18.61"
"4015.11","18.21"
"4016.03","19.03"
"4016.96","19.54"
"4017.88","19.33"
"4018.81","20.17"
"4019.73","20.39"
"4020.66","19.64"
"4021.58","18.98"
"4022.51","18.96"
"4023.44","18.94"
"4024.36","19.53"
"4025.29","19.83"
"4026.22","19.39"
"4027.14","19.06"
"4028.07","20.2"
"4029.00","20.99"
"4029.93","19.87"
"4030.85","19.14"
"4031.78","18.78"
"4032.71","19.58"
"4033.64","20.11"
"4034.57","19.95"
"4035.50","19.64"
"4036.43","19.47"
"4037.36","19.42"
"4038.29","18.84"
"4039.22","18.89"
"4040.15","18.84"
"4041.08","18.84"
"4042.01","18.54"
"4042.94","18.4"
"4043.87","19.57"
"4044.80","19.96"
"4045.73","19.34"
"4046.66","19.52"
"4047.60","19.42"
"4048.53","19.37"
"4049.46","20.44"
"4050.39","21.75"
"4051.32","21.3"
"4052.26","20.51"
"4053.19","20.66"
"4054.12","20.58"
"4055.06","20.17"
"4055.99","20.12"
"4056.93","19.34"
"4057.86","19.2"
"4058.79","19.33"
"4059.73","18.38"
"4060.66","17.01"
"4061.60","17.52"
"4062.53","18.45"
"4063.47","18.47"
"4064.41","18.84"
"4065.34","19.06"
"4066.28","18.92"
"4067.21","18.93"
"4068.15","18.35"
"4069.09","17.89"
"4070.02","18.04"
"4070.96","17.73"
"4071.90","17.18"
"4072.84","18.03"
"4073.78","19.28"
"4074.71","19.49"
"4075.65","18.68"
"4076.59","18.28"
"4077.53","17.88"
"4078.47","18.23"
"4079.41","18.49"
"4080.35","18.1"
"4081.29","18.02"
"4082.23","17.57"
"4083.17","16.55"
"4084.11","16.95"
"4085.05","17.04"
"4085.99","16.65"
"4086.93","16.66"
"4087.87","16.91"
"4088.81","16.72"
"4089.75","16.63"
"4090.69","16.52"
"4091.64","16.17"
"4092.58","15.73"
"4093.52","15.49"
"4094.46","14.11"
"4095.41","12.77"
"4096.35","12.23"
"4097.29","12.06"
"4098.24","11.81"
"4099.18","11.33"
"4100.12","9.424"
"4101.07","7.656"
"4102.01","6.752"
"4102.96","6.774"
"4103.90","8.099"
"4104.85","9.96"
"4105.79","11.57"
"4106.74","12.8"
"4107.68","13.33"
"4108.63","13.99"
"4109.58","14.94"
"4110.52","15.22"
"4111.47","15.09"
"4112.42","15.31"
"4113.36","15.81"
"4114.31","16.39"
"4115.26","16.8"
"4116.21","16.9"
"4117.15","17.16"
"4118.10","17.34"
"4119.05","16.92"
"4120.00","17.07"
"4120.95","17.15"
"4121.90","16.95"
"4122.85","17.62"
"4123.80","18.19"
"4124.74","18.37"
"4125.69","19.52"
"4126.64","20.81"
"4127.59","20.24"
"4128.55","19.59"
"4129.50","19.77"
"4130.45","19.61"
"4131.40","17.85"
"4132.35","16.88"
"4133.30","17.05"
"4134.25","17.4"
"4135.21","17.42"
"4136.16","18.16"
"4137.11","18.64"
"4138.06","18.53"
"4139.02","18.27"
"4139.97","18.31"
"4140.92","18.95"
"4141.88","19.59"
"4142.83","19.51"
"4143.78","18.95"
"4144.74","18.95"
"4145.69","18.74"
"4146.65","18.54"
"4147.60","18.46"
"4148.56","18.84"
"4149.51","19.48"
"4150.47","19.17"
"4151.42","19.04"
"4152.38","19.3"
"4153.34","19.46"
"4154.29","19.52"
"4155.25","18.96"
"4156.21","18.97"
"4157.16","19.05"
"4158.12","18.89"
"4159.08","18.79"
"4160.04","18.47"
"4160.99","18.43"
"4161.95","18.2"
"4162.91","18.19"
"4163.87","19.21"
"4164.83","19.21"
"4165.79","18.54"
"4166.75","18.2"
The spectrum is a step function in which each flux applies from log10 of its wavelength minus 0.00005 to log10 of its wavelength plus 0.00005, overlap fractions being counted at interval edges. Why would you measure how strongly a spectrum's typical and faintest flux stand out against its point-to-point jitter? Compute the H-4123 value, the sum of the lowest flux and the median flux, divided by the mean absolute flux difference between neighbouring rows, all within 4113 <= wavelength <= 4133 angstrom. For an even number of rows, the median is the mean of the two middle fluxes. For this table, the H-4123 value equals 63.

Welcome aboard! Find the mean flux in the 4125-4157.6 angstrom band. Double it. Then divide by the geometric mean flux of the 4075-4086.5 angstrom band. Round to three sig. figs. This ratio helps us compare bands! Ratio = 2.13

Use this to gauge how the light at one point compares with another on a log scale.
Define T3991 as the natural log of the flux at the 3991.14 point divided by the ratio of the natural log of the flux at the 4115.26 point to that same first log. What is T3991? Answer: 3.06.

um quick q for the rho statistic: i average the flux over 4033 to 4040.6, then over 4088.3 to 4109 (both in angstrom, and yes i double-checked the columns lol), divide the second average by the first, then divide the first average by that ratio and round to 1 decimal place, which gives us 30.4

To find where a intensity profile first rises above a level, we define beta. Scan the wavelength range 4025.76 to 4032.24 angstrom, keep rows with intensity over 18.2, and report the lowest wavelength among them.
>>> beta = 4026.22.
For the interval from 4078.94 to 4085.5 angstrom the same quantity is 4079.41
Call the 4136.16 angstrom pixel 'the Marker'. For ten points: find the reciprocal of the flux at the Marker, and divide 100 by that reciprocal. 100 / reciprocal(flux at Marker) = 1816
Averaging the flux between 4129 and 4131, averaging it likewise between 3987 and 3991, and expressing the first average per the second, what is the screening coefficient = 1.10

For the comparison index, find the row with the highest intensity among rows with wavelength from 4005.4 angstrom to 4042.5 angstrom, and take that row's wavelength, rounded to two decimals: 4029.00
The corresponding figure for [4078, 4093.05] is 4079.41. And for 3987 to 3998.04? 3992.06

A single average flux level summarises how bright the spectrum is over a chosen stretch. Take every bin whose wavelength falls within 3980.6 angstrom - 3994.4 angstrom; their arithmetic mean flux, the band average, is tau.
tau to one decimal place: 18.1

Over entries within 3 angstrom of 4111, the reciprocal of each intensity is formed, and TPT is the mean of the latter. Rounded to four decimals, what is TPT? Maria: 0.0665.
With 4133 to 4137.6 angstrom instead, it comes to 0.0564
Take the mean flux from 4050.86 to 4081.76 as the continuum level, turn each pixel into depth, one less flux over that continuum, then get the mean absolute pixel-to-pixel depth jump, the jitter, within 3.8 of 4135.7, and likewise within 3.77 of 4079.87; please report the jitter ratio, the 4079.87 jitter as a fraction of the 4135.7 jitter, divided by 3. 0.46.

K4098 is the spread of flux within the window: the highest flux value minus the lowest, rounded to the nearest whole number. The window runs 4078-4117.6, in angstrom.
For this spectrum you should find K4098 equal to 12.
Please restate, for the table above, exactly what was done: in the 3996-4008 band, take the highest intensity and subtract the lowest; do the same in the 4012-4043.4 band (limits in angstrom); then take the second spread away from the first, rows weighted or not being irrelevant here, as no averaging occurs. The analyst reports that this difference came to -1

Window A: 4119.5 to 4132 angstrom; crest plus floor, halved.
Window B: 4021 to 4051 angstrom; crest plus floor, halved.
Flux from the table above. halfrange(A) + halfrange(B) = 39.0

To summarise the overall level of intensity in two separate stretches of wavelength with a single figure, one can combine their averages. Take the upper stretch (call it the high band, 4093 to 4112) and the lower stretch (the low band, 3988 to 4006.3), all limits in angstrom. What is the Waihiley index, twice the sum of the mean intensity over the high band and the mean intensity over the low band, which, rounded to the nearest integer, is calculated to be 62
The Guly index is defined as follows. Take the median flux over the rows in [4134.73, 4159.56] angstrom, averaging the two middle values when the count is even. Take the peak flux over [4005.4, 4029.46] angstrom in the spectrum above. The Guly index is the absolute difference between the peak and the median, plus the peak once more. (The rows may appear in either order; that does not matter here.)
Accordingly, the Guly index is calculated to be 23.0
